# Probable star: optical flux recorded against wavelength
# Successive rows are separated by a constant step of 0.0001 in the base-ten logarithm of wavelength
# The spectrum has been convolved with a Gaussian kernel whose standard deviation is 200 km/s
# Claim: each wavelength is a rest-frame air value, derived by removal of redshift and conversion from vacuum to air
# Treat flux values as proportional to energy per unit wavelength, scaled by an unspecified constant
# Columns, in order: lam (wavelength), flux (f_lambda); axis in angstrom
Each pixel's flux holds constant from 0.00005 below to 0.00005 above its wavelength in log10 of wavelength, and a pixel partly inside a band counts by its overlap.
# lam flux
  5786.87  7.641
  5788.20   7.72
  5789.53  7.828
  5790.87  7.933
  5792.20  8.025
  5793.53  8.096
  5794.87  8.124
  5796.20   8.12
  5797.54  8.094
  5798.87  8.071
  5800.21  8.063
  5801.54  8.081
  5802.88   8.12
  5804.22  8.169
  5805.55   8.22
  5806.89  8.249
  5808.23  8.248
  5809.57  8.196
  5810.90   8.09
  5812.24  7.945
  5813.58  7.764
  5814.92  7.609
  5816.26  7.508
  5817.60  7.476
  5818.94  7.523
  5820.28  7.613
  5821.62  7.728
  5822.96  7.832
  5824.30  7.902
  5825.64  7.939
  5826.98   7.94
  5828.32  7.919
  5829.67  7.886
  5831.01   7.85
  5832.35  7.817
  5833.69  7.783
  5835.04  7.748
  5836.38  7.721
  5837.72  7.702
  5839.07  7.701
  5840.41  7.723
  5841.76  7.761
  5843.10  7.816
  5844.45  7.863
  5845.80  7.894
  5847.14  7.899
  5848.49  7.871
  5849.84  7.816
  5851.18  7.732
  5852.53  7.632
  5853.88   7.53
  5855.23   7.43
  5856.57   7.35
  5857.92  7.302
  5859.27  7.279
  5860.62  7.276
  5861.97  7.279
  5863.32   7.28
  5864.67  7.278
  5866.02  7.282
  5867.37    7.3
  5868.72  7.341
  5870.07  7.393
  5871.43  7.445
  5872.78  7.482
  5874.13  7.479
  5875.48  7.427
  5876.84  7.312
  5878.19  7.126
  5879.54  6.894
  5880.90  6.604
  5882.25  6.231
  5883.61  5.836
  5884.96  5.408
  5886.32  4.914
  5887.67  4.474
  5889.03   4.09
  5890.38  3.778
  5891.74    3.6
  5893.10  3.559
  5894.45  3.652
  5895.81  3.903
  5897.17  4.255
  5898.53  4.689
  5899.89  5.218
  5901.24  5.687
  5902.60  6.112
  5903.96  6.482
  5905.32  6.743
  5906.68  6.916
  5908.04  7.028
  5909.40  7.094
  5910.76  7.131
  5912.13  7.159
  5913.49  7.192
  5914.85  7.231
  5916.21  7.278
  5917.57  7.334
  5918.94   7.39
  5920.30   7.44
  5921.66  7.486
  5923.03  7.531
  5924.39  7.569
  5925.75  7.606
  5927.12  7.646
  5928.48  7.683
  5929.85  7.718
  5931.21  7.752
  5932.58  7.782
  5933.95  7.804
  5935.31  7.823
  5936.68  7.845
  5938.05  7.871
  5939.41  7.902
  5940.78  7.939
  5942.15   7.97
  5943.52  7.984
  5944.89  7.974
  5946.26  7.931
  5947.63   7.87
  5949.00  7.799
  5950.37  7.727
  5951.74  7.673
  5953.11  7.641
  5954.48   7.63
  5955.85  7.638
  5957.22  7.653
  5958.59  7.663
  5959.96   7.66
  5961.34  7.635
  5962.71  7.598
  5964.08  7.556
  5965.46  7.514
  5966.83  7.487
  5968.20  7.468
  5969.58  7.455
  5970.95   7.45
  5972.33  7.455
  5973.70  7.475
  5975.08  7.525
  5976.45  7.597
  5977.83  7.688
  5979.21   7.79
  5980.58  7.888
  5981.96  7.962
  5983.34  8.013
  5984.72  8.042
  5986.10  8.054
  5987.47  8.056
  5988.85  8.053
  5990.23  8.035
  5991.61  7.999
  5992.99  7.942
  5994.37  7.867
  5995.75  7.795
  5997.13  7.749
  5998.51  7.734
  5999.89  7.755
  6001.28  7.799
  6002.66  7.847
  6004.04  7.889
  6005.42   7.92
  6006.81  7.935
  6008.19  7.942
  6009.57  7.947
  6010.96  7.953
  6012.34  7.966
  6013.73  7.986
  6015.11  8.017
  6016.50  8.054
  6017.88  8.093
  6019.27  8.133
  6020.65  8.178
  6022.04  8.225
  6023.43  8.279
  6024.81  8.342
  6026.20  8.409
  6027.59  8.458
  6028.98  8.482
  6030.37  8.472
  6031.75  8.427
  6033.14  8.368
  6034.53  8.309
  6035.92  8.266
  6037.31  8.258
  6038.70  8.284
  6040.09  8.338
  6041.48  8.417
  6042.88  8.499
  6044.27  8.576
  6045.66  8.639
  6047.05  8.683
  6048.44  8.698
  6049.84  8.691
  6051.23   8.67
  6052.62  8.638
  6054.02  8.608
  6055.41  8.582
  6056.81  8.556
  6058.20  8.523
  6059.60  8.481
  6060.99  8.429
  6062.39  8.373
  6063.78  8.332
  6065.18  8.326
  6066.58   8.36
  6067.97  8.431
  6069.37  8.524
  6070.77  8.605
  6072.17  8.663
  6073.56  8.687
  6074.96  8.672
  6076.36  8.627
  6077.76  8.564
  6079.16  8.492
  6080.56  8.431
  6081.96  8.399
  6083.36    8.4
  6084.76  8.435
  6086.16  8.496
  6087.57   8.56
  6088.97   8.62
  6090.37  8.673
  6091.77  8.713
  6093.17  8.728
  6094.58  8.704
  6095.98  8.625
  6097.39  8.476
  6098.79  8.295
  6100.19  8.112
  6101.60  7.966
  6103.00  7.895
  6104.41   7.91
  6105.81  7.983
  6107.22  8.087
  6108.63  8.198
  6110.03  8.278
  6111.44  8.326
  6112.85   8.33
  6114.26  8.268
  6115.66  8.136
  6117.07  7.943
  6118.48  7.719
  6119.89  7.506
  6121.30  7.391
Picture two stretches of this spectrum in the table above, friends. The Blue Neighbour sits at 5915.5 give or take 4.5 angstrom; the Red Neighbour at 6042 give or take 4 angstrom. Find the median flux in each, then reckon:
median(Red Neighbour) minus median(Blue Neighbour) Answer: 1.2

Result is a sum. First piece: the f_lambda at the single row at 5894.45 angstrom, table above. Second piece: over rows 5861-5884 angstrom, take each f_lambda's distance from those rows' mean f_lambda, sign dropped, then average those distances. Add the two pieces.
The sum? 4.0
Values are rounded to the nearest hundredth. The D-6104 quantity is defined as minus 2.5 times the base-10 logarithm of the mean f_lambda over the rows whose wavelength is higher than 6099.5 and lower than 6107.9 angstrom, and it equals -2.26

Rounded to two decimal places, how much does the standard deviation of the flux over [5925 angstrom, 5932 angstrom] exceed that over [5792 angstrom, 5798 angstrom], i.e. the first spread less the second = 0.02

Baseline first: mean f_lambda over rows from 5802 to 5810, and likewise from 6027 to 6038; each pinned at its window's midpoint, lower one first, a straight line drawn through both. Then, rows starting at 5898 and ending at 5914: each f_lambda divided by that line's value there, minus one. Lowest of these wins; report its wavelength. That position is 5898.53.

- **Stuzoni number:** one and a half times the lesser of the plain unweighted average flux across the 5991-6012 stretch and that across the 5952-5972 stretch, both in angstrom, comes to 11.4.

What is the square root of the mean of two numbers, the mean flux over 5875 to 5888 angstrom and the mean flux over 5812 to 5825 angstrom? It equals 2.64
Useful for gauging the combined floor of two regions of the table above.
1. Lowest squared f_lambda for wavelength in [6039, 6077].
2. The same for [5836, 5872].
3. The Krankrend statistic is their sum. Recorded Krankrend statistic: 122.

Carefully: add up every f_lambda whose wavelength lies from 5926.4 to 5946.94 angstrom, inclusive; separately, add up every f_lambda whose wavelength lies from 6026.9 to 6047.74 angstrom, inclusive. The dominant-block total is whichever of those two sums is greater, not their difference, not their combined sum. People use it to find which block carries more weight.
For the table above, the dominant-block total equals 126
